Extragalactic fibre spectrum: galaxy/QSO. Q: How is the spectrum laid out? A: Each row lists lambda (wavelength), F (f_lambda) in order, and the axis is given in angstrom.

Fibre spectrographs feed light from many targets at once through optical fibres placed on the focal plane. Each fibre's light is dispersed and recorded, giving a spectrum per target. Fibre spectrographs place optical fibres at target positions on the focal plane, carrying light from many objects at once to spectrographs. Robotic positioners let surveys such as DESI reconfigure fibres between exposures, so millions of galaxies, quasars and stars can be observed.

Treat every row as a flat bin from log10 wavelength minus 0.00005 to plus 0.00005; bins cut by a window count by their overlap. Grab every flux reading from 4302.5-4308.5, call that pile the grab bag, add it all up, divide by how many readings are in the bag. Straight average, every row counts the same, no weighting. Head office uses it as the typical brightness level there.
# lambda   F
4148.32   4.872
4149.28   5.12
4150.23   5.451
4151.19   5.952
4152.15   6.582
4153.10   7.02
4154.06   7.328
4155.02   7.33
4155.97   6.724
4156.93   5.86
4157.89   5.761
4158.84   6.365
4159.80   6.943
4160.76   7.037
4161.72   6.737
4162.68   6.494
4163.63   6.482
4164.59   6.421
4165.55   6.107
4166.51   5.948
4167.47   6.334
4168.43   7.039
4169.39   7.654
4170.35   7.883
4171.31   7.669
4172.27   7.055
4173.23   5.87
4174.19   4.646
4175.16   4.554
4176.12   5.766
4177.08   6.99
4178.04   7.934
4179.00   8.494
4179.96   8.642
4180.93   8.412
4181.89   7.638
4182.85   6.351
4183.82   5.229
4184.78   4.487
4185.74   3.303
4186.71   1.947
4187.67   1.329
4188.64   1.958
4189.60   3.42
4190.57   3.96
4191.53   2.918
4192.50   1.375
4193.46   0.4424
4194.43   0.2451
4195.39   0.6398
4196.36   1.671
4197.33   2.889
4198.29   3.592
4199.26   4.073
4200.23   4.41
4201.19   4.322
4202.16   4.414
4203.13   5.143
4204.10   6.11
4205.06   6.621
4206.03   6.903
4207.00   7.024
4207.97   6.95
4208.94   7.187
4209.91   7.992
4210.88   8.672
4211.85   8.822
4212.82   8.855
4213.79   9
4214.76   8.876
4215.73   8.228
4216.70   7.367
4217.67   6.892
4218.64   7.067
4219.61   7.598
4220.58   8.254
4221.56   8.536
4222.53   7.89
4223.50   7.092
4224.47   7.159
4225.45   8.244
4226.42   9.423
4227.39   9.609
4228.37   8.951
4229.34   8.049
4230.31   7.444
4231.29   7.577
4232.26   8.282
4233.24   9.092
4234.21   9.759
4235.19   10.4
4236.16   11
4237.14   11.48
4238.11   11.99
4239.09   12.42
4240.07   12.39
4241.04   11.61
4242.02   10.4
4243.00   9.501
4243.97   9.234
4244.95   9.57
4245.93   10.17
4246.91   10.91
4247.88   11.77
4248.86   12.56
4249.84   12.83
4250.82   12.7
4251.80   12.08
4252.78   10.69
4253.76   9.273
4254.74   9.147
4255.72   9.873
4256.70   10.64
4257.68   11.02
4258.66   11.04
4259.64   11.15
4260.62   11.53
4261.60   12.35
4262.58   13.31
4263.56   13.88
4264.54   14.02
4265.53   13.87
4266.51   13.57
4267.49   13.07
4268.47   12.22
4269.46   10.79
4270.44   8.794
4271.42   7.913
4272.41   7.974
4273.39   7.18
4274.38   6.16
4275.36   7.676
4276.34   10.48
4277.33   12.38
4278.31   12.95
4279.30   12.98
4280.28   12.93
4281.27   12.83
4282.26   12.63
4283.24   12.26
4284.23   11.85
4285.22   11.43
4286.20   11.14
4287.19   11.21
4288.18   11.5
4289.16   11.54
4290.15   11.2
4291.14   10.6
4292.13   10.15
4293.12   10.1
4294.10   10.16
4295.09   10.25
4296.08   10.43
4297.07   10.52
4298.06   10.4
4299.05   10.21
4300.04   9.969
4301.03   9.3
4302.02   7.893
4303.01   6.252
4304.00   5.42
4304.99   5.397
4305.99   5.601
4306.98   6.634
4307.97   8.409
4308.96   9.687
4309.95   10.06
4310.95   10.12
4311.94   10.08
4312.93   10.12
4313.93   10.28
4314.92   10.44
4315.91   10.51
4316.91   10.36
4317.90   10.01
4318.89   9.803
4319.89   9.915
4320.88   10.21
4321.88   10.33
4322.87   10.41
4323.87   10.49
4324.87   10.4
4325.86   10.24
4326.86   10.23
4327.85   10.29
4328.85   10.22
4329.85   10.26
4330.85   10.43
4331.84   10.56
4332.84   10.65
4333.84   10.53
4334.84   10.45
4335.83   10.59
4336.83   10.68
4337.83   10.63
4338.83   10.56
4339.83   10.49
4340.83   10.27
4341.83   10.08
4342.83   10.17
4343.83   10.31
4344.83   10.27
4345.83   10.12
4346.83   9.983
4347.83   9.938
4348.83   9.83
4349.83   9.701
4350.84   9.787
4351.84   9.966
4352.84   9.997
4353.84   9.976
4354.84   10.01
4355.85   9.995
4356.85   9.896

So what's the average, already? 6.3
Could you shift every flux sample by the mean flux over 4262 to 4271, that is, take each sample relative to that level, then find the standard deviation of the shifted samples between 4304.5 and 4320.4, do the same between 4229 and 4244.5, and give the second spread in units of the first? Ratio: 1.0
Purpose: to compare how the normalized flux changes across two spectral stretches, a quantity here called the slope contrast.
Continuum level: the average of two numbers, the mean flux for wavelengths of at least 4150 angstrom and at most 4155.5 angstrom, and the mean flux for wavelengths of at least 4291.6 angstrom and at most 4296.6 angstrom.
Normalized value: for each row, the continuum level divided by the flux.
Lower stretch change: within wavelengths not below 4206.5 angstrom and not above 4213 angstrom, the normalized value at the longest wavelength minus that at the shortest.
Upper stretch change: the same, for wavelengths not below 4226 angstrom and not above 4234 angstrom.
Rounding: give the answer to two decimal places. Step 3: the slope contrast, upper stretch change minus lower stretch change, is 0.28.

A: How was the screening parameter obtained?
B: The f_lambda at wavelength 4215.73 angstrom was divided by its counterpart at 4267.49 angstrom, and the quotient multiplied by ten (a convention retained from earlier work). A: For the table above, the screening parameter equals 6.3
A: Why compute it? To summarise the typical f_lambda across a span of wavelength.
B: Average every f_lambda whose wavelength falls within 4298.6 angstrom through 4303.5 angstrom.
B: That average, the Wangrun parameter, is 8.7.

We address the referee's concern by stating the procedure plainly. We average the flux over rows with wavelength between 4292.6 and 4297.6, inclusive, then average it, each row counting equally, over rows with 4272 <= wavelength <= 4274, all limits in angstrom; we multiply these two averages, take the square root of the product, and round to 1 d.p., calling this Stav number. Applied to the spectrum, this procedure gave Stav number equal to 8.8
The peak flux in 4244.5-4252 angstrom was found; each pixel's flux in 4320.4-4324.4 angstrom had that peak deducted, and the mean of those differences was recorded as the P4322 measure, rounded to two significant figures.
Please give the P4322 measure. -2.5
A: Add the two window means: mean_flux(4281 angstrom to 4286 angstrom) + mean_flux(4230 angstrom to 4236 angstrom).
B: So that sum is 21.0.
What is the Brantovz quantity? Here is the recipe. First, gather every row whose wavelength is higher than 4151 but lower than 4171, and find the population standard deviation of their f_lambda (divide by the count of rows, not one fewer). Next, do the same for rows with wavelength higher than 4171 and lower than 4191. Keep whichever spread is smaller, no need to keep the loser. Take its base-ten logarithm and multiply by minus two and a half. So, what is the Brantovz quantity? 0.6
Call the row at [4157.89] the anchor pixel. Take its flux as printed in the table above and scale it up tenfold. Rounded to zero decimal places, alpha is 58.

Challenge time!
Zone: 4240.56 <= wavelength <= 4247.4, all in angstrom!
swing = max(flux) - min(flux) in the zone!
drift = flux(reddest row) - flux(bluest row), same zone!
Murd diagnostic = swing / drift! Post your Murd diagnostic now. -3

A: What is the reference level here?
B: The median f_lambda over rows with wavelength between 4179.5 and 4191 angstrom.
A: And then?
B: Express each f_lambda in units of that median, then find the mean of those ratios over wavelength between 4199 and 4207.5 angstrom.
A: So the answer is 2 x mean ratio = 2.6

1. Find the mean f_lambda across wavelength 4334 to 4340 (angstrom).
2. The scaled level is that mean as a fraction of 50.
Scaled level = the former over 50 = 0.21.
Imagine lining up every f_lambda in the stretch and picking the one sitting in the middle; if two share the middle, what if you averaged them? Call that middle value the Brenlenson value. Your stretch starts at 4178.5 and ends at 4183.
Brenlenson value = 8.4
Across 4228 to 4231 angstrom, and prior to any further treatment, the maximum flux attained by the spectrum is 8.951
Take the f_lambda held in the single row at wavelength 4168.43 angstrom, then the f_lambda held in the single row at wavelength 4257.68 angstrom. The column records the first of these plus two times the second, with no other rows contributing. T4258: 29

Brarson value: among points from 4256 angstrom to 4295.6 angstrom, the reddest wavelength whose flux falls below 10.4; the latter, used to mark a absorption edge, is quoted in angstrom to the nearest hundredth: 4295.09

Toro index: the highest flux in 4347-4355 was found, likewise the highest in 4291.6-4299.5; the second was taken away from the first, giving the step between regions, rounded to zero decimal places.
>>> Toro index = -1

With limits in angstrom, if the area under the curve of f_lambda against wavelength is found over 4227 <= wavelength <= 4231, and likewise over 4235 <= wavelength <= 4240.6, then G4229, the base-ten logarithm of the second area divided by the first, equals 0.3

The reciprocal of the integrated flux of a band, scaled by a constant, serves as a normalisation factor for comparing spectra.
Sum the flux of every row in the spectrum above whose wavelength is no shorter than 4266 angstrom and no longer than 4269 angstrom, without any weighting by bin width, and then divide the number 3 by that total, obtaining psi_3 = 0.077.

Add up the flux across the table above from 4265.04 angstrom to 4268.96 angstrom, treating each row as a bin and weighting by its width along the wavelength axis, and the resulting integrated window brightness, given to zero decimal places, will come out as 52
